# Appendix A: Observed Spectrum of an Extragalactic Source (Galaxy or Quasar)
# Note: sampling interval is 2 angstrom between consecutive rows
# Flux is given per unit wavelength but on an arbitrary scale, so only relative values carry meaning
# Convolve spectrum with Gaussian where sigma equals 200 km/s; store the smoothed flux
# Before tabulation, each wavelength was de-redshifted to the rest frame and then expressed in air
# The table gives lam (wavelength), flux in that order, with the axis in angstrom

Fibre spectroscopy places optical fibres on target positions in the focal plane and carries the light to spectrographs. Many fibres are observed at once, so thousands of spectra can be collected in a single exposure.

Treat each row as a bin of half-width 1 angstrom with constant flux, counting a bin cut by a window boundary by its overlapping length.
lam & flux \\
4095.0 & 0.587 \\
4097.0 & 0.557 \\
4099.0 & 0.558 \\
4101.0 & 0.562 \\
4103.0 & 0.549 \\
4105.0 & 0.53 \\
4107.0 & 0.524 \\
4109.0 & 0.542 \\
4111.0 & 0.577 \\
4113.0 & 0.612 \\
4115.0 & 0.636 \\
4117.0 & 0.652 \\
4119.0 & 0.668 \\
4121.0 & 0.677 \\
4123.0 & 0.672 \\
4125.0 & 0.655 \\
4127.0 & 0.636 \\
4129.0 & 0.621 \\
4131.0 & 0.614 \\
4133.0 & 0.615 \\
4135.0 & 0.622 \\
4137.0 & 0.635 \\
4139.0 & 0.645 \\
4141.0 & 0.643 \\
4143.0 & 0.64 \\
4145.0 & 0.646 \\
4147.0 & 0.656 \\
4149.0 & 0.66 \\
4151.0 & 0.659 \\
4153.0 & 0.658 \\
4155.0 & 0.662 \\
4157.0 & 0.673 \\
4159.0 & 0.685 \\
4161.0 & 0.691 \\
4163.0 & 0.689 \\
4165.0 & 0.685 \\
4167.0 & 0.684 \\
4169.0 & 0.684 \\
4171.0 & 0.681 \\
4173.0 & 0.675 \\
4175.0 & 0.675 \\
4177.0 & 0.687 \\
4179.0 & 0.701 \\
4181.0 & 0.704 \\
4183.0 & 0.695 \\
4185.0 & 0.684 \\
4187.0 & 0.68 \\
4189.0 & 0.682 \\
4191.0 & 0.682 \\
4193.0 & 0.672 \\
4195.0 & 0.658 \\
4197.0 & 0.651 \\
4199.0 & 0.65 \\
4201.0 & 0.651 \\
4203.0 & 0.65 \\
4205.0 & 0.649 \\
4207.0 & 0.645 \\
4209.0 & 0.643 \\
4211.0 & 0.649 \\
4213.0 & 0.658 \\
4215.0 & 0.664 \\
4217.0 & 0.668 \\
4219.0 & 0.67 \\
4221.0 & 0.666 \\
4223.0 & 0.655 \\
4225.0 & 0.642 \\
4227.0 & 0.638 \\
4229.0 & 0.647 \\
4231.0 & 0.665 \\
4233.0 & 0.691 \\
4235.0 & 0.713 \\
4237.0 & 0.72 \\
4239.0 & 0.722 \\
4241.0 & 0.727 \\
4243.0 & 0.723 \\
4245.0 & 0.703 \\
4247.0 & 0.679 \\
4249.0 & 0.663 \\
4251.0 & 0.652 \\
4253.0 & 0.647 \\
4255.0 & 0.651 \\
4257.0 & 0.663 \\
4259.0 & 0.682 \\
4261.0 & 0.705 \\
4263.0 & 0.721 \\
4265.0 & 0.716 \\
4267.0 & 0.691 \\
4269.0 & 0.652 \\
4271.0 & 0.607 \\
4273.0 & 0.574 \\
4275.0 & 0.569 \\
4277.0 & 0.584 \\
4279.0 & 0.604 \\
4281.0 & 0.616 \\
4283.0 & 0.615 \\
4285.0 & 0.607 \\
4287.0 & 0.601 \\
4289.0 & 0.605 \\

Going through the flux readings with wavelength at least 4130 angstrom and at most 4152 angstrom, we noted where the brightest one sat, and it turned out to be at 4149.0 angstrom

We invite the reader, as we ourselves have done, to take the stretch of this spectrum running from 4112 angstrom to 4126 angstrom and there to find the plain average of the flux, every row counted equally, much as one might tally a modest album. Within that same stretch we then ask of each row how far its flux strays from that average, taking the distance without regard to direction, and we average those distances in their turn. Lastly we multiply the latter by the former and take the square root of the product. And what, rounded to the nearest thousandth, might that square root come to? 0.105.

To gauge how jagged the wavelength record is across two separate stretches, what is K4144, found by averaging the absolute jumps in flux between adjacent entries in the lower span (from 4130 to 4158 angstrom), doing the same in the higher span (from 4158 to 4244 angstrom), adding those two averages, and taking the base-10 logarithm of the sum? -1.92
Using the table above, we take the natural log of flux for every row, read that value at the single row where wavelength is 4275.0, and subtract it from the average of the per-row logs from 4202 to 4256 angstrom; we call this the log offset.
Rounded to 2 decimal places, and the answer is 0.16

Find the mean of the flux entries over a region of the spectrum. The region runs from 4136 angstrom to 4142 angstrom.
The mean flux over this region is 0.641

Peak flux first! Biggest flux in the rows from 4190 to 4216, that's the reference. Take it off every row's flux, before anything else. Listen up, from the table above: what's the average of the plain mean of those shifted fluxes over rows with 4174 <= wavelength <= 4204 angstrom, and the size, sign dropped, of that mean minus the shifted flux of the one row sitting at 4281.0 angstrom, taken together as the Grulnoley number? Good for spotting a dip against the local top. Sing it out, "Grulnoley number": 0.026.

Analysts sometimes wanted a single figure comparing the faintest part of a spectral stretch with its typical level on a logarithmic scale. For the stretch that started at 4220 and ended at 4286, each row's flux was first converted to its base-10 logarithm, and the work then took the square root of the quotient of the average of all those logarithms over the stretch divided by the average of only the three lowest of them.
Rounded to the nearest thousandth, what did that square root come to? 0.868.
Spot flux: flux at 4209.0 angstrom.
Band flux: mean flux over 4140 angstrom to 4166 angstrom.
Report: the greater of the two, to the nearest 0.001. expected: 0.665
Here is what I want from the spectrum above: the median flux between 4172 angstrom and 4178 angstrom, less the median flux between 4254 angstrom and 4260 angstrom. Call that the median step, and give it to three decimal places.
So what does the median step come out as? 0.012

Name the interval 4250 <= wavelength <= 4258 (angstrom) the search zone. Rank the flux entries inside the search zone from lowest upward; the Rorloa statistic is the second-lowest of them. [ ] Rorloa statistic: 0.651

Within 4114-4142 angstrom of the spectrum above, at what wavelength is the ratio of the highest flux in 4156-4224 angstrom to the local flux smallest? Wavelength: 4121.0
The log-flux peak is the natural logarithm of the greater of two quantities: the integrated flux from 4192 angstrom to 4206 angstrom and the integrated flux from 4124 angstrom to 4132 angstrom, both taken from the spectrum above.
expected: 2.22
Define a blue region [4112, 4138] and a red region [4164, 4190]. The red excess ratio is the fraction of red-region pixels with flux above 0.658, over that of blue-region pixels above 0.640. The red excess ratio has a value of 2.6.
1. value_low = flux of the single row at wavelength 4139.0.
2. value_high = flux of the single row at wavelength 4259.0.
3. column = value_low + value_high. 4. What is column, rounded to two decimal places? 1.33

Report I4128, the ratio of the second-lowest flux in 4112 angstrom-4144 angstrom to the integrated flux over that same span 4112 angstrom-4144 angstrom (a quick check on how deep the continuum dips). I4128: 0.0300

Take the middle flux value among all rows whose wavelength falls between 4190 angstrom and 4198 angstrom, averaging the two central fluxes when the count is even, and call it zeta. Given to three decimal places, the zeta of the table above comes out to 0.665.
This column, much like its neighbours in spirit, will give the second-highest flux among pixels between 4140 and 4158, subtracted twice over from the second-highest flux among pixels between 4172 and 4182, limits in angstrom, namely -0.62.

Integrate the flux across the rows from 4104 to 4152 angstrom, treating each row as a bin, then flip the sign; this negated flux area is -30.1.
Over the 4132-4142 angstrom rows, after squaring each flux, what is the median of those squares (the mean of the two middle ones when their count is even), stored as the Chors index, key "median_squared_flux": 0.40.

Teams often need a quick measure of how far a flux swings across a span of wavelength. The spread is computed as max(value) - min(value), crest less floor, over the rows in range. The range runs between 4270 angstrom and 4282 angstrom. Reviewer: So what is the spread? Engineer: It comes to 0.05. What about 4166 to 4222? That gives 0.06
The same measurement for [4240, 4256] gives 0.08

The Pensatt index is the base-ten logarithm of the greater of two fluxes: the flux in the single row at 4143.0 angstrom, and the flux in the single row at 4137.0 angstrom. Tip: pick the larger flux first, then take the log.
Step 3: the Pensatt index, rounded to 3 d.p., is -0.194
